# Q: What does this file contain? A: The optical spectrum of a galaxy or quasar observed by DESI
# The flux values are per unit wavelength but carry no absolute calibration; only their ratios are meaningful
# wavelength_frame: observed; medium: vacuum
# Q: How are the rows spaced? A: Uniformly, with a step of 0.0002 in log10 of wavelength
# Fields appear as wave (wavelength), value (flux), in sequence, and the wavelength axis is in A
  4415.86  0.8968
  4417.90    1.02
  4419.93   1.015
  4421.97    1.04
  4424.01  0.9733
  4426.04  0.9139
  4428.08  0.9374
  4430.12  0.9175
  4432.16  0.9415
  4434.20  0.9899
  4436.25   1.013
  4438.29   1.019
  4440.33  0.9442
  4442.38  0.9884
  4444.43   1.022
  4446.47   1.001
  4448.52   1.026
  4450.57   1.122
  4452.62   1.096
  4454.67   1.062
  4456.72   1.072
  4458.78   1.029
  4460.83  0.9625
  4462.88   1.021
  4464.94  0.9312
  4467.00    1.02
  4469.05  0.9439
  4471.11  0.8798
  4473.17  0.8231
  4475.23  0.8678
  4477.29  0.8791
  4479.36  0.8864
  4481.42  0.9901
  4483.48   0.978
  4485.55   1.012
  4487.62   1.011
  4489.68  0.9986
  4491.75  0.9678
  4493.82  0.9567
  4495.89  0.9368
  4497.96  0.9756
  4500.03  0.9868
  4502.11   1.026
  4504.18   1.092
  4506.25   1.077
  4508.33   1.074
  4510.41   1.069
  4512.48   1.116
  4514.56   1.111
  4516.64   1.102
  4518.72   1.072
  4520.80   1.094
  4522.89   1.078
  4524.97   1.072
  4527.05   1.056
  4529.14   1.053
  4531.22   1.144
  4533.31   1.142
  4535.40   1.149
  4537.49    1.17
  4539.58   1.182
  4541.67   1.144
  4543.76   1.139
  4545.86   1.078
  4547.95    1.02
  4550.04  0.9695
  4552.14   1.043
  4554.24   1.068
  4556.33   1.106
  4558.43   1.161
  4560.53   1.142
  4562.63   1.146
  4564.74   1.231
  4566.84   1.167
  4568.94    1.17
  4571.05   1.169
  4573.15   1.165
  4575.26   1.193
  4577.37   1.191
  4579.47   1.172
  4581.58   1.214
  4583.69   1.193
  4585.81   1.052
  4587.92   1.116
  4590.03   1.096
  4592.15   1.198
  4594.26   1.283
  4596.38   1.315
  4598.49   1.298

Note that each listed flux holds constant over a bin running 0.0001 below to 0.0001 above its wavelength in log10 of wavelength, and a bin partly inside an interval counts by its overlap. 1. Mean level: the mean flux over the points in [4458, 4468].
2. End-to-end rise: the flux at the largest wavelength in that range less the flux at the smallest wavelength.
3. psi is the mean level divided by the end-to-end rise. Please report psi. -110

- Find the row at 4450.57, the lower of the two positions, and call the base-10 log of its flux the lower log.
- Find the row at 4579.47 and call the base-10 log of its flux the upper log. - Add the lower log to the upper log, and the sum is 0.12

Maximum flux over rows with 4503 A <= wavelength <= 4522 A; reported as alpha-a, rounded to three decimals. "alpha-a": 1.116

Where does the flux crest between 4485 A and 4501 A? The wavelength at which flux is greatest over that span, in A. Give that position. 4485.55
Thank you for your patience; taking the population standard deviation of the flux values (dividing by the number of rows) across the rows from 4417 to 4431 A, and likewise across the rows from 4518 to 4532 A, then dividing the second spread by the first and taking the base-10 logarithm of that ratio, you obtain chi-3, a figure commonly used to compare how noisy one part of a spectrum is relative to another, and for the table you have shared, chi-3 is -0.23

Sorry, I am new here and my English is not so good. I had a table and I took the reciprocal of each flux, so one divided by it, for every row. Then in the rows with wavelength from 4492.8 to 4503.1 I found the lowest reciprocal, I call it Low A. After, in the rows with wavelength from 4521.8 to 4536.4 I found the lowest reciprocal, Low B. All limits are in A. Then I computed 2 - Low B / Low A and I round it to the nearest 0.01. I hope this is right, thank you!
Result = 1.11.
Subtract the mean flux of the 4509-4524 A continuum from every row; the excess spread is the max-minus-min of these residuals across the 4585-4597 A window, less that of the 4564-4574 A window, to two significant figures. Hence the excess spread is 0.20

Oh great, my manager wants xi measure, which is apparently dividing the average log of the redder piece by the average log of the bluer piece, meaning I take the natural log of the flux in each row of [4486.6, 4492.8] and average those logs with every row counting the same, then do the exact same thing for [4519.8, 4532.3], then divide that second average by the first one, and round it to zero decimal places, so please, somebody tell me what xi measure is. -10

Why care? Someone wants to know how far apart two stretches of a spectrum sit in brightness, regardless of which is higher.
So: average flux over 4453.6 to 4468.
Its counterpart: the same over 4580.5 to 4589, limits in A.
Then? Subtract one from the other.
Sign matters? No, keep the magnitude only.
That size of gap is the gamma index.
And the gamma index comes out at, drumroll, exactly 0.13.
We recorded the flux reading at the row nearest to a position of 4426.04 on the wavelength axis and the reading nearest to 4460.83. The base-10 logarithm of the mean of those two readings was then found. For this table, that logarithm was -0.028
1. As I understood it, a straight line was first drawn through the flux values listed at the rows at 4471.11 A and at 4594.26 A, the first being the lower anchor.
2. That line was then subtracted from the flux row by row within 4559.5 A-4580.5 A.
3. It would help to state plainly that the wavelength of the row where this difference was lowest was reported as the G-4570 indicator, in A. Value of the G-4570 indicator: 4579.47 A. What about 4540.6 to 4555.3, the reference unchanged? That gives 4550.04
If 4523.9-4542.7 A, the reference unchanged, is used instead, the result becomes 4529.14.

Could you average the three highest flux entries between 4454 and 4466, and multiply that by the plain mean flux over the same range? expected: 1.07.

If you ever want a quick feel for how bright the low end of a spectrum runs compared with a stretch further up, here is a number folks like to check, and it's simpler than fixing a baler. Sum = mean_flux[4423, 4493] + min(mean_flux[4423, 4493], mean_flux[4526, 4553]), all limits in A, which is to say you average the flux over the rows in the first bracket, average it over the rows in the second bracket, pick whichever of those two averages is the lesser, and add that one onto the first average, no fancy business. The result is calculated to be 1.96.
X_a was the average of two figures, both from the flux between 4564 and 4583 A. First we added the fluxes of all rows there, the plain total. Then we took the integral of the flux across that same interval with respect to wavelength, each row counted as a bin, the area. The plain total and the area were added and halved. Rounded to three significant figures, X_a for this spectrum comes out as 16.6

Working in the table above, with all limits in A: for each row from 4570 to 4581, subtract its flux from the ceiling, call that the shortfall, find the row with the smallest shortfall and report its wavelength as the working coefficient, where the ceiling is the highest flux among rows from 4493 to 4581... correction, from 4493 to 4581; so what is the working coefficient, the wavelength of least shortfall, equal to 4575.26 A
